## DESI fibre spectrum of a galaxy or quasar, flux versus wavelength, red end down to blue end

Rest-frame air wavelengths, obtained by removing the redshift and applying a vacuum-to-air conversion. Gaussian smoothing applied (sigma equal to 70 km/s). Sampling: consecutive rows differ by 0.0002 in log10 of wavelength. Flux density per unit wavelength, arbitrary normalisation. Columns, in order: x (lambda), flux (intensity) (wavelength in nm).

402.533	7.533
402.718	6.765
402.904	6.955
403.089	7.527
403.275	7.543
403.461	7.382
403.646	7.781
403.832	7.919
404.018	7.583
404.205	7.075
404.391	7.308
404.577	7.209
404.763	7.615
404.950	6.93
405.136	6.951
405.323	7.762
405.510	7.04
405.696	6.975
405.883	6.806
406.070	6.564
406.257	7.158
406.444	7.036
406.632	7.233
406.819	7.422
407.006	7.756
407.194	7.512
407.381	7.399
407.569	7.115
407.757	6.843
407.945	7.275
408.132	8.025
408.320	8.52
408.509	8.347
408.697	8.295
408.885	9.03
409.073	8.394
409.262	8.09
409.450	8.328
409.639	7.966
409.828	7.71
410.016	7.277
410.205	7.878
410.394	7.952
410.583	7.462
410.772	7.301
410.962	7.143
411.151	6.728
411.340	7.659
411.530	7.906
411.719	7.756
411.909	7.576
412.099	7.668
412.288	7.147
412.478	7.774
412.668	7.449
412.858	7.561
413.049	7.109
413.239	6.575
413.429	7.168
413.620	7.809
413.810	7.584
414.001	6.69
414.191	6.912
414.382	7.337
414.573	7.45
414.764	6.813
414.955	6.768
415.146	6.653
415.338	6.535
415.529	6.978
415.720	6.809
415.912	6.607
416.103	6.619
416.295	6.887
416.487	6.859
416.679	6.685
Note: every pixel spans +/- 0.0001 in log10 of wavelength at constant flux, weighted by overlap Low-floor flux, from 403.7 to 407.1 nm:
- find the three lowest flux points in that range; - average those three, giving 6.77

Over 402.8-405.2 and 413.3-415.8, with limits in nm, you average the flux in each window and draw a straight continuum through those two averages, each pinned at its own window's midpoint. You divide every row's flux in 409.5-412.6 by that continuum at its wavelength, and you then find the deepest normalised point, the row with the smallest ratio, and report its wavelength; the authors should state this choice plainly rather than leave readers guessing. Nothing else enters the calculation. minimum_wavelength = 411.151 nm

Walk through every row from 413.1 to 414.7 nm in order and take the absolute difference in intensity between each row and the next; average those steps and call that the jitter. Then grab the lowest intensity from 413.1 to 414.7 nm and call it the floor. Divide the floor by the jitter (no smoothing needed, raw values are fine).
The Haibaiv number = 14.8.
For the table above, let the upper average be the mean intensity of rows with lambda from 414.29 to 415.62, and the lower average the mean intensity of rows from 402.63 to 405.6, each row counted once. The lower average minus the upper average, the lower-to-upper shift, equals 0.4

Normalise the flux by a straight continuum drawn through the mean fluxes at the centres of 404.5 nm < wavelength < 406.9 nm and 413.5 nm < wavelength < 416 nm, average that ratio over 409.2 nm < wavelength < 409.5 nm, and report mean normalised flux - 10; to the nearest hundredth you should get -8.84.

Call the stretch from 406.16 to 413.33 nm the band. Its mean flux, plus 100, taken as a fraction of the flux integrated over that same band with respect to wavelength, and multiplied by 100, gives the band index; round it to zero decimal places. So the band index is 197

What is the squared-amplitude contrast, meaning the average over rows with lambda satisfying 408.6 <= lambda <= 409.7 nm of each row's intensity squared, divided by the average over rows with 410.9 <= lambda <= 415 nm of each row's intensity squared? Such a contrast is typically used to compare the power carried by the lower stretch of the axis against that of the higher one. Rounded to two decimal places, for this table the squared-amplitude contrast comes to 1.31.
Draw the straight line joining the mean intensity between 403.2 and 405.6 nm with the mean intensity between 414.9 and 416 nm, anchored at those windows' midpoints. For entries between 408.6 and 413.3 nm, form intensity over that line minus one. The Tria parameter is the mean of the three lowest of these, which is -0.019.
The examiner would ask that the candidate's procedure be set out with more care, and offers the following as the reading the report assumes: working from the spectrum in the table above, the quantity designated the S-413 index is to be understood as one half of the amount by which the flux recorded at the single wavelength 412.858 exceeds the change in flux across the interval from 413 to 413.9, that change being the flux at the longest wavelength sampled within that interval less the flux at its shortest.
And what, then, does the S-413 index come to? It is 3.54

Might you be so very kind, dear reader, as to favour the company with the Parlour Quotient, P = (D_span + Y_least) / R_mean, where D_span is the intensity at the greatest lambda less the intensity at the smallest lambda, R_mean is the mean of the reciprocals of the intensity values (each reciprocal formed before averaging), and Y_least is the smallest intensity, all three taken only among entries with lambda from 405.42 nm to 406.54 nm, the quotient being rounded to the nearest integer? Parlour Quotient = 45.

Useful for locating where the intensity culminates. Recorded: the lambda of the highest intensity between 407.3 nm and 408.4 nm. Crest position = 408.320 nm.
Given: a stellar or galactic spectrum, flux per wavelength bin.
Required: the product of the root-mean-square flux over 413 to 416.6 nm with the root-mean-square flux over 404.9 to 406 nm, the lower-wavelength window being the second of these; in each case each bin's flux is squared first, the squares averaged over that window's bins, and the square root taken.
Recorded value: 49.3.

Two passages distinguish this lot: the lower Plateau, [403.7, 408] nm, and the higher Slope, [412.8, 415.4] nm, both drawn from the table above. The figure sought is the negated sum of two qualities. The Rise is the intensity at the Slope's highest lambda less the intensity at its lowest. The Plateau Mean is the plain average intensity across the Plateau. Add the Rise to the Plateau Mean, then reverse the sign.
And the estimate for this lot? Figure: -6.2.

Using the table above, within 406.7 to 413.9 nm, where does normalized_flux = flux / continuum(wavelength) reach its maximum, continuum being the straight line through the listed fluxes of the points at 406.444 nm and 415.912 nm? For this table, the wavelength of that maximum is 408.885 nm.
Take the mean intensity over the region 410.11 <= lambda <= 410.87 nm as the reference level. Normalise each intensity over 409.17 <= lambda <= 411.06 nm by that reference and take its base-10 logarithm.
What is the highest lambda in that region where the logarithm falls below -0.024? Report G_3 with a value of 410.962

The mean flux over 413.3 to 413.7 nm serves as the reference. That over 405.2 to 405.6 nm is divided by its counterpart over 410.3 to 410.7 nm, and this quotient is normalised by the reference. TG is 0.13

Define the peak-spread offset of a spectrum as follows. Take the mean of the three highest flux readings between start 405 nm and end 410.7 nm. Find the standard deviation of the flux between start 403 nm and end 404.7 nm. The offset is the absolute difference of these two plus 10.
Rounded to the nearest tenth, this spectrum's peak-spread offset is 18.4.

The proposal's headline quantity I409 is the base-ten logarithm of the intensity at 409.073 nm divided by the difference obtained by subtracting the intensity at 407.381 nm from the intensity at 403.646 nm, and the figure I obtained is 1.34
